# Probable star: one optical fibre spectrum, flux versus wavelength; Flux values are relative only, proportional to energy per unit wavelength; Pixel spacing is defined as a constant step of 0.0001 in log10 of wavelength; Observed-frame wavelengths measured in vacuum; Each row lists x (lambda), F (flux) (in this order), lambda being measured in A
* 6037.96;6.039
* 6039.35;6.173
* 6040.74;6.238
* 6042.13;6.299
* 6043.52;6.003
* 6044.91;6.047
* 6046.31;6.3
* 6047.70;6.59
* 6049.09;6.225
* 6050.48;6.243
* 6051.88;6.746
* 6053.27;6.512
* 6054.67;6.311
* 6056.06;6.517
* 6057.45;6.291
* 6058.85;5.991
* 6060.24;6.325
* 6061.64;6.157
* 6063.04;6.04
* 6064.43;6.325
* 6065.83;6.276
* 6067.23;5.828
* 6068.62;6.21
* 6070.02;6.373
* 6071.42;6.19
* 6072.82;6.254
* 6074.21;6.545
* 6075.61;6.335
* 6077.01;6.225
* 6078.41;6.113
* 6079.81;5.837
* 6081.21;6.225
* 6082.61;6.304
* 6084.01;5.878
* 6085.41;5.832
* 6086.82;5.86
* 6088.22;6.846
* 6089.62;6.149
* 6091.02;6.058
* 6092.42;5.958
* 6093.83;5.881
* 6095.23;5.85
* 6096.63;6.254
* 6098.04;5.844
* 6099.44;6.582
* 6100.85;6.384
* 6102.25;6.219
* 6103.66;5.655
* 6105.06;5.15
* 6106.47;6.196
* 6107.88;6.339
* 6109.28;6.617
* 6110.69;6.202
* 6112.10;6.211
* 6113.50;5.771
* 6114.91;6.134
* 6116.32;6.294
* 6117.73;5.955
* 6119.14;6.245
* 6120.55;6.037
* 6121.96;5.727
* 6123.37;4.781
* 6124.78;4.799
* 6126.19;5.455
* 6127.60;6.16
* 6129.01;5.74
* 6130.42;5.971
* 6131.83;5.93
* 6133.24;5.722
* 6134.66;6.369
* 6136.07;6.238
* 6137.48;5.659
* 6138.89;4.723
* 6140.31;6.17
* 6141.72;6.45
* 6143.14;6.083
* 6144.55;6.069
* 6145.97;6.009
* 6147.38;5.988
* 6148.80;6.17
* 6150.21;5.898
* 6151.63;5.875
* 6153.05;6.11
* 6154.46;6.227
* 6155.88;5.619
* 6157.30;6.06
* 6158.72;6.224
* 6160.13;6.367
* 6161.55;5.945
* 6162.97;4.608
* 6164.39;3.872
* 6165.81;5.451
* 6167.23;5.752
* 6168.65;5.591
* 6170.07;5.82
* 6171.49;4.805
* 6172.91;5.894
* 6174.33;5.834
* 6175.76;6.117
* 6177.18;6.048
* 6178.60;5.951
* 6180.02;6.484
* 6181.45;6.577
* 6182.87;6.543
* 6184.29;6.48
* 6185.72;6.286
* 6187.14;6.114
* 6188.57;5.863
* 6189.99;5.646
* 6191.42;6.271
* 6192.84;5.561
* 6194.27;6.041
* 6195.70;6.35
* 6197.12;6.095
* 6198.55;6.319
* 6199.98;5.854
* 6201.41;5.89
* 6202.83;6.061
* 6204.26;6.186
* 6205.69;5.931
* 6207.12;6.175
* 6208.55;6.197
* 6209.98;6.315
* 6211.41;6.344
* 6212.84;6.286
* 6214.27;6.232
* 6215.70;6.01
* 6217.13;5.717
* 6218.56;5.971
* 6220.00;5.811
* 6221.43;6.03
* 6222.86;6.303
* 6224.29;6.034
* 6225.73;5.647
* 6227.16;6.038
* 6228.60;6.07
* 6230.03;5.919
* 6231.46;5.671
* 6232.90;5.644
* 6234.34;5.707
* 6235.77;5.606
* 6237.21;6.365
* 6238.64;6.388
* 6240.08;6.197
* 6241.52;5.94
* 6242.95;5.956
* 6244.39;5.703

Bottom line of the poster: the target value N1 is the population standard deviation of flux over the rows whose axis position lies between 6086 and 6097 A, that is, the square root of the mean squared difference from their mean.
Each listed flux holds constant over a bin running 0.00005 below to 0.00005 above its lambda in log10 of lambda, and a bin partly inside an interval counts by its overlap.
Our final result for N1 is 0.31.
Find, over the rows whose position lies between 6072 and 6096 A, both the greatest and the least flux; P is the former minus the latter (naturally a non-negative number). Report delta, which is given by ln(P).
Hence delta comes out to 0.0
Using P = 1.0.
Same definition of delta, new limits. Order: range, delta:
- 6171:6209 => 0.6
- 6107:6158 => 0.6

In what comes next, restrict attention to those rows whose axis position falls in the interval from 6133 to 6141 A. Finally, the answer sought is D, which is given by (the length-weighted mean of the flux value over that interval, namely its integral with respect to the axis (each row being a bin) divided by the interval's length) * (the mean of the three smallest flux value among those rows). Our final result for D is 31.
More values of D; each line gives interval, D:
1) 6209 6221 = 36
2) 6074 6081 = 37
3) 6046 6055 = 40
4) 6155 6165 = 26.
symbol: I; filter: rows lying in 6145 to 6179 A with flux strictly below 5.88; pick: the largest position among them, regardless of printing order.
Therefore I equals 6174.33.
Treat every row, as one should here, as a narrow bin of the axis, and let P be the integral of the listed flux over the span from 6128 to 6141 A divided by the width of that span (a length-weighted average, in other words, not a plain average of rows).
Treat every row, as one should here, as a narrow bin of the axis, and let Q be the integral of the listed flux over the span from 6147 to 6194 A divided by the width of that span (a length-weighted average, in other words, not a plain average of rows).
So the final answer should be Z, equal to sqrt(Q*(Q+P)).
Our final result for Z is 8.3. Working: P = 5.84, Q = 5.9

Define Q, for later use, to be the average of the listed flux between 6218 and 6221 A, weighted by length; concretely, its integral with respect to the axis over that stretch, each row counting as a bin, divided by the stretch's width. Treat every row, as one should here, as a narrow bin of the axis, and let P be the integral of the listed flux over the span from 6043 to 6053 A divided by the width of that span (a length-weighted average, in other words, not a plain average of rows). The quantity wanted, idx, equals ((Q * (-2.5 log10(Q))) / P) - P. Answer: -8.11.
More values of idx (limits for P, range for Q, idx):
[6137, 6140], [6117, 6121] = -7.54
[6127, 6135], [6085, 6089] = -8.02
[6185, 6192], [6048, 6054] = -8.19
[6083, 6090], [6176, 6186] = -8.19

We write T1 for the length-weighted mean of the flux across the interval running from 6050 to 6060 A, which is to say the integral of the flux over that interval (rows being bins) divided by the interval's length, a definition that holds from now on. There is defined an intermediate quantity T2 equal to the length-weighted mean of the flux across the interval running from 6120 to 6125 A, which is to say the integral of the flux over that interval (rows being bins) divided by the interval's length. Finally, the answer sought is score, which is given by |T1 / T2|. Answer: 1.19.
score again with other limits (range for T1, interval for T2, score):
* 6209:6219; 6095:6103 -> 0.99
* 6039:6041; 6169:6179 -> 1.08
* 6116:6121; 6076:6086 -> 1.01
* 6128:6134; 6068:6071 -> 0.93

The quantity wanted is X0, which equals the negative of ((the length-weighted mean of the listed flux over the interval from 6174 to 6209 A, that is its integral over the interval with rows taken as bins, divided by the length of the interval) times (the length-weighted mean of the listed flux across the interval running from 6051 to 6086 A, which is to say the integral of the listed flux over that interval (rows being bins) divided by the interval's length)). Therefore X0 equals -38.1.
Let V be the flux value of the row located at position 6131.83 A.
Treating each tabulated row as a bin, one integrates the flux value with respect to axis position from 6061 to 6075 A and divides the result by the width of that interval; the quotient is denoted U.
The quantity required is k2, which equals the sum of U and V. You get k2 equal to 12.2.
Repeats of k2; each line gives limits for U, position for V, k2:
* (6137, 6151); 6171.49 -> 10.7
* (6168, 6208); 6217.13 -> 11.7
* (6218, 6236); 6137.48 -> 11.5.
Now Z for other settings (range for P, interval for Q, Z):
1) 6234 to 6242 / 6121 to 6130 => 7.9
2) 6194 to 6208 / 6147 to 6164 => 8.4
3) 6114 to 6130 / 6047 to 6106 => 8.6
